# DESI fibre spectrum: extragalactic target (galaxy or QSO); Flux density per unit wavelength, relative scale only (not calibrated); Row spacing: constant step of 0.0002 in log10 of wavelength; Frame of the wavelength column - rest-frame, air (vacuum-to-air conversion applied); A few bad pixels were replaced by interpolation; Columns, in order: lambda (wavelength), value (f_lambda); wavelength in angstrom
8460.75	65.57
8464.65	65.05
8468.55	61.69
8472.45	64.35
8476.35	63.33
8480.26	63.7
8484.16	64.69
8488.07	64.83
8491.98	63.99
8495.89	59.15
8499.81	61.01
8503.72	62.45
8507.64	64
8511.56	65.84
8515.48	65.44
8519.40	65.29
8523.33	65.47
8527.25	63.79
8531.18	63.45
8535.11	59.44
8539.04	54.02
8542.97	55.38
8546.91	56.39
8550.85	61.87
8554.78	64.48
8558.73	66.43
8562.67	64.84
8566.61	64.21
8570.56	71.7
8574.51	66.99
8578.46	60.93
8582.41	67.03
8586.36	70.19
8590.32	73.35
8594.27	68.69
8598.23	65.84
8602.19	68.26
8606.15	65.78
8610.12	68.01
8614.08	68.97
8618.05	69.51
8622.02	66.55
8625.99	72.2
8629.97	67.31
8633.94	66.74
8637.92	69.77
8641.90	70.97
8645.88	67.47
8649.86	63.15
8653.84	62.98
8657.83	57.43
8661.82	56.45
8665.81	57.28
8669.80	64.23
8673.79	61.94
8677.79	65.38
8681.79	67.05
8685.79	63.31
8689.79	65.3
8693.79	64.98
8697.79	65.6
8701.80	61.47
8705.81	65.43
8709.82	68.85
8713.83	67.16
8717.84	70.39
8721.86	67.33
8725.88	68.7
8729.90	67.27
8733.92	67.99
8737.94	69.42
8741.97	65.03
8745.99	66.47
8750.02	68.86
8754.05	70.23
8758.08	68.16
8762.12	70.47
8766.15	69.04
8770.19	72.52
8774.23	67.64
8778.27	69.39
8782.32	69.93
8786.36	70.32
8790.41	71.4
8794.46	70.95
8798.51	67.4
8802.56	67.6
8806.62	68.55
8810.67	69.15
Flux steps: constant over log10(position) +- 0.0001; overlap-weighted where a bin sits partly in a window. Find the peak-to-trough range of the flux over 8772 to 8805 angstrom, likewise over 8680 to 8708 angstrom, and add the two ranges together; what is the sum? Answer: 10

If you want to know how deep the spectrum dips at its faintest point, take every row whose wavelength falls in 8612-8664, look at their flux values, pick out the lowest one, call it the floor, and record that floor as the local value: 56.45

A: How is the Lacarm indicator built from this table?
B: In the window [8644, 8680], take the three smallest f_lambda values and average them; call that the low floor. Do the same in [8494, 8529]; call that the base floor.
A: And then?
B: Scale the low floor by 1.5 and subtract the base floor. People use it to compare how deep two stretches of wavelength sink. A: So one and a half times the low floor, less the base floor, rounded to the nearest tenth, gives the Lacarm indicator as 24.7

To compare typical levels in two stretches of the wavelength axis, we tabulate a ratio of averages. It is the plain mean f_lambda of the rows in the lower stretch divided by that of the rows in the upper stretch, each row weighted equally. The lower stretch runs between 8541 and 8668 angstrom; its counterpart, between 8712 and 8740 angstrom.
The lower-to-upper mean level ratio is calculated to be 0.959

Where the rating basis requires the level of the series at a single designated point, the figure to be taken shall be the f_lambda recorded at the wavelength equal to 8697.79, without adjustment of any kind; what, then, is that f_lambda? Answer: 65.6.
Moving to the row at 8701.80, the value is 61.47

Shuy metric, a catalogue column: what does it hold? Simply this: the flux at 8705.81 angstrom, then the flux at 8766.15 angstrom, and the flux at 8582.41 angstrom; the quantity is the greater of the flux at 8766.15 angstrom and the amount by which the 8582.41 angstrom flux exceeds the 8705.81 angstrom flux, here 69.0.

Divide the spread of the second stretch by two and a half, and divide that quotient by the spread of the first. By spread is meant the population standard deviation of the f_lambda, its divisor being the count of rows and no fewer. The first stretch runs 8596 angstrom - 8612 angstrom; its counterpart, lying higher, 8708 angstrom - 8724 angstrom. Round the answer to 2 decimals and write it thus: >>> 0.45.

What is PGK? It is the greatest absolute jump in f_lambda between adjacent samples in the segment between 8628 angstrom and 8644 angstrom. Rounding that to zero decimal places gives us 3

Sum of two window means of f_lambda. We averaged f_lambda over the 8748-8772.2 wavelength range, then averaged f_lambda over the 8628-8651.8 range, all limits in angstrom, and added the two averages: 137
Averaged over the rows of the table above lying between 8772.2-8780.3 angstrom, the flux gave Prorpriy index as 68.5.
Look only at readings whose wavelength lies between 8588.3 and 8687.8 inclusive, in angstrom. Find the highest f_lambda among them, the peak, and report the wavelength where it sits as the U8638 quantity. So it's 8590.32 angstrom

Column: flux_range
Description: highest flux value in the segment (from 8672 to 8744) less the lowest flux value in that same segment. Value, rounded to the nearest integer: 9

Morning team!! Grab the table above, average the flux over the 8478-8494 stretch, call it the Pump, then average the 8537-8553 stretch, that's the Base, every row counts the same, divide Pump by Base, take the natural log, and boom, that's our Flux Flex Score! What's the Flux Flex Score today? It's 0.12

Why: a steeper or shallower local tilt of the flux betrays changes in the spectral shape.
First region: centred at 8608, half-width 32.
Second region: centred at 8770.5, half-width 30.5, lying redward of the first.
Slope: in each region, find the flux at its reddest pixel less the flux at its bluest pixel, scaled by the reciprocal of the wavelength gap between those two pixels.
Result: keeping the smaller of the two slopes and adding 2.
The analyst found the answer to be 2.04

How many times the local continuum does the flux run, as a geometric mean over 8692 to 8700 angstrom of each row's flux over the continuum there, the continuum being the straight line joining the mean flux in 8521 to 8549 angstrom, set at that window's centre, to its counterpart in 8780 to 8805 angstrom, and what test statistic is 0.99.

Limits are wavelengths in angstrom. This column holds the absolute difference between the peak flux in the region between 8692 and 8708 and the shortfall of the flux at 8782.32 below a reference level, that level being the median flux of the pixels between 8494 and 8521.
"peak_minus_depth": 72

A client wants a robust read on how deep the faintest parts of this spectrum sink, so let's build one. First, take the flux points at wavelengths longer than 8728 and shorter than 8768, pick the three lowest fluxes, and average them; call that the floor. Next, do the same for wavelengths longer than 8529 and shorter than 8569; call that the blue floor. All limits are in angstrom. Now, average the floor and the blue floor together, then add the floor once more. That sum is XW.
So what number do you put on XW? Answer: 127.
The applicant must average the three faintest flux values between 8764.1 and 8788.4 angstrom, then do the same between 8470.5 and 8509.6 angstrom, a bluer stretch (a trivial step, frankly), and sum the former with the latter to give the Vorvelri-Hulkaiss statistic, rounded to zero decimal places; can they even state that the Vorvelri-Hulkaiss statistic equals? 130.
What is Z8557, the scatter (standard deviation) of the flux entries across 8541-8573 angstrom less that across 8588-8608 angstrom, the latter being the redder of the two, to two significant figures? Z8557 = 2.2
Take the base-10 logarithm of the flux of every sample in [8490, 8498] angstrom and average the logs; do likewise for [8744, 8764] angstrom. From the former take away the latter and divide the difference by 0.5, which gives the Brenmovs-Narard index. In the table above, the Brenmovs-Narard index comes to -0.10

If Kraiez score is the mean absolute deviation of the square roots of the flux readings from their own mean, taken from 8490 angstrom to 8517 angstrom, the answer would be 0.122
